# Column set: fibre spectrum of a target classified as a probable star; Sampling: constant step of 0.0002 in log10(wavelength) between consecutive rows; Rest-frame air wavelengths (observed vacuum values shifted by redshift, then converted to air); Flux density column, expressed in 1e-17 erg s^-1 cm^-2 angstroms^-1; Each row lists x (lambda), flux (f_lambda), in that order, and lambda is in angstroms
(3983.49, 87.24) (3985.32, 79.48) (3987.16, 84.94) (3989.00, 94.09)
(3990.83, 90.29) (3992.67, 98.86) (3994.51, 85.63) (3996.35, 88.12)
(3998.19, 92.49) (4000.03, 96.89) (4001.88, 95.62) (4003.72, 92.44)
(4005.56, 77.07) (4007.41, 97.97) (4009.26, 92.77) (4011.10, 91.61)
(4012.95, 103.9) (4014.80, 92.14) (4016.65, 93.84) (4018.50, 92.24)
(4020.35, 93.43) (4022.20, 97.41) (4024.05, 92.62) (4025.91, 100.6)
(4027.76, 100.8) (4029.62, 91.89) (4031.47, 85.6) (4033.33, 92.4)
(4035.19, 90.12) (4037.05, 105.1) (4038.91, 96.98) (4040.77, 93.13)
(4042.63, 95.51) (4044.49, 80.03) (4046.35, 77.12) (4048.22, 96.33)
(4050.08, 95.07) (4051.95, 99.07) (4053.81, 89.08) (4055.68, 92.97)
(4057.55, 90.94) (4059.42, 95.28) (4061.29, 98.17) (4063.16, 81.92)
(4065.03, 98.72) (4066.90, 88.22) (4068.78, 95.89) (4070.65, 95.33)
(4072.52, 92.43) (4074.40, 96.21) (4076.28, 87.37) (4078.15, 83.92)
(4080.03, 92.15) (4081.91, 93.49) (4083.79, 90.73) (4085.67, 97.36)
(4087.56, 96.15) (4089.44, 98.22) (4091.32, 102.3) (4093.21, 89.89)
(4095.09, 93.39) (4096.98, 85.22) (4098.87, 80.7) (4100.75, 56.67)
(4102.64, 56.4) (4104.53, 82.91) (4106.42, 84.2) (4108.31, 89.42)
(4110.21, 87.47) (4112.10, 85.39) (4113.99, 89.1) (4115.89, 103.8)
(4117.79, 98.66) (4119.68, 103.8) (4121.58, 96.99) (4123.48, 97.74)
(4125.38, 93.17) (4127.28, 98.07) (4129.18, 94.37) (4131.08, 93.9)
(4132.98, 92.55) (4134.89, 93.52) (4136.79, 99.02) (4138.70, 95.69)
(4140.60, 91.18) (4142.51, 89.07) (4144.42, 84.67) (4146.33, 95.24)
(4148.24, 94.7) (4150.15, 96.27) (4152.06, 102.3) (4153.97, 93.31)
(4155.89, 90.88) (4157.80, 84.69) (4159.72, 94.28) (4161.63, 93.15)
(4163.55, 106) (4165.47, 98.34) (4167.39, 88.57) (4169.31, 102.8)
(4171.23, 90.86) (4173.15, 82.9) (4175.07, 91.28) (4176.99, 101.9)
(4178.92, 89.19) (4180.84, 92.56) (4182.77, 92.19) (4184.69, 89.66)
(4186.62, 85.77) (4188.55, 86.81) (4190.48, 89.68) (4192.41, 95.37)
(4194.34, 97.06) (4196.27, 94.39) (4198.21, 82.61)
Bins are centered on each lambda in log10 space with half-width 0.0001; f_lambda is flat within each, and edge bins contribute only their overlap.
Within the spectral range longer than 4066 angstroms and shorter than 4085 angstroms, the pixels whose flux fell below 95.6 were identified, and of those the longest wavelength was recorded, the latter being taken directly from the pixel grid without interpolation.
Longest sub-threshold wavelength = 4083.79 angstroms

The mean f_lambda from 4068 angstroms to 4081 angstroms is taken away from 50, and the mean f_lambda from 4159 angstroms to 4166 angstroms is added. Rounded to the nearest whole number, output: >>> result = 56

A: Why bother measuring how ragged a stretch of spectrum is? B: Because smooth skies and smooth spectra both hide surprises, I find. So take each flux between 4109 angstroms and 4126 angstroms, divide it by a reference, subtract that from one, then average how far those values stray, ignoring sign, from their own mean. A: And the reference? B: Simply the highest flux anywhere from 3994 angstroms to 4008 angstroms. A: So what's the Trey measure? 0.058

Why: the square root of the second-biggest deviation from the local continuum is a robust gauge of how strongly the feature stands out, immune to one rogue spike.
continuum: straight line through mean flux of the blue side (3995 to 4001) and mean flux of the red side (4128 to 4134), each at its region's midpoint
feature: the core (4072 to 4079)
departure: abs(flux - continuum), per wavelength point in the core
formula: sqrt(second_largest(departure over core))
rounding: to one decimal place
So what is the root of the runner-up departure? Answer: 2.4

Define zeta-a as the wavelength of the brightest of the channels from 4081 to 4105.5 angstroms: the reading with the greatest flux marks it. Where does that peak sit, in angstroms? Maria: 4091.32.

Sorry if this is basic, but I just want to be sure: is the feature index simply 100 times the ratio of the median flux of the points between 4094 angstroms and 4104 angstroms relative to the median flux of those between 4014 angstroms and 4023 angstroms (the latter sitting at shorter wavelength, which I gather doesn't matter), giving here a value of 86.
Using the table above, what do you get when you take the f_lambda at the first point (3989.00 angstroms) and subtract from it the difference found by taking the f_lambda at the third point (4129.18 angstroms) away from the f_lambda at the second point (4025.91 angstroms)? 88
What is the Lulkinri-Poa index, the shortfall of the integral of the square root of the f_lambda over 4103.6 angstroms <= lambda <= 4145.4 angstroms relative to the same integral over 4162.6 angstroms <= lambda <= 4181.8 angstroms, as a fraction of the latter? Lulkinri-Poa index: -1.2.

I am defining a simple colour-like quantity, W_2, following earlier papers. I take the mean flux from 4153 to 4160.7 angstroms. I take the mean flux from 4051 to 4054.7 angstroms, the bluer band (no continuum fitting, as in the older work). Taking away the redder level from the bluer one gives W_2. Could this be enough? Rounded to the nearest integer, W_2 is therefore 3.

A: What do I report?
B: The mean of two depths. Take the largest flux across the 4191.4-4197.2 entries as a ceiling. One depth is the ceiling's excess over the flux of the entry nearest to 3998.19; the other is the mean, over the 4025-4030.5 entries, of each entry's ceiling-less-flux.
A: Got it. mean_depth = 1.9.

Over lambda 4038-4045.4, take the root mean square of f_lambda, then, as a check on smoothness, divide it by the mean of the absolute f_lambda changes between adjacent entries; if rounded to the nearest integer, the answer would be 13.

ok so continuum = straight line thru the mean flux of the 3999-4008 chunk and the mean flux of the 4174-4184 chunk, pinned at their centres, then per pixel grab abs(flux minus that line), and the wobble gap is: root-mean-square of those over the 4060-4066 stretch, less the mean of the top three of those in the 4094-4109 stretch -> -20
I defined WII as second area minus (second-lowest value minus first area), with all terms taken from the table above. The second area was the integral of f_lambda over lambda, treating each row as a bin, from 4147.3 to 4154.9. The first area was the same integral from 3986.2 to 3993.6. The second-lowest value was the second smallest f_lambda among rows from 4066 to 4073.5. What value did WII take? 1323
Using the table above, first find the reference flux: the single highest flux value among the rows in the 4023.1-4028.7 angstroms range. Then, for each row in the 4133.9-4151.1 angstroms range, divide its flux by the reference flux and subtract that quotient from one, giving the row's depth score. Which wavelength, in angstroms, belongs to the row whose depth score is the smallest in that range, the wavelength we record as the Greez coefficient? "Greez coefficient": 4136.79 angstroms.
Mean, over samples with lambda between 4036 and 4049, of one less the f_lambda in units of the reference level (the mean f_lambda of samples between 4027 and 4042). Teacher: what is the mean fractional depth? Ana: 0.026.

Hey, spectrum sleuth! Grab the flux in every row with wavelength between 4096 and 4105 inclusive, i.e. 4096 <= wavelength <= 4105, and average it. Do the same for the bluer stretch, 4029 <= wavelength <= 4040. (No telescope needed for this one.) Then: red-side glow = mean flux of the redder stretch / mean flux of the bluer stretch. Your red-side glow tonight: 0.77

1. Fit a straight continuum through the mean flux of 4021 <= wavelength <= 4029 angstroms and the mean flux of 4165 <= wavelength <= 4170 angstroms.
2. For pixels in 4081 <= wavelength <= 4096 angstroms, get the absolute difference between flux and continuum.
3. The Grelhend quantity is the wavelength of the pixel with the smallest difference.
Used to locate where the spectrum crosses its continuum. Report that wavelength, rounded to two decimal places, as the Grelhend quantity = 4085.67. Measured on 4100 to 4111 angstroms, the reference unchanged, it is 4108.31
